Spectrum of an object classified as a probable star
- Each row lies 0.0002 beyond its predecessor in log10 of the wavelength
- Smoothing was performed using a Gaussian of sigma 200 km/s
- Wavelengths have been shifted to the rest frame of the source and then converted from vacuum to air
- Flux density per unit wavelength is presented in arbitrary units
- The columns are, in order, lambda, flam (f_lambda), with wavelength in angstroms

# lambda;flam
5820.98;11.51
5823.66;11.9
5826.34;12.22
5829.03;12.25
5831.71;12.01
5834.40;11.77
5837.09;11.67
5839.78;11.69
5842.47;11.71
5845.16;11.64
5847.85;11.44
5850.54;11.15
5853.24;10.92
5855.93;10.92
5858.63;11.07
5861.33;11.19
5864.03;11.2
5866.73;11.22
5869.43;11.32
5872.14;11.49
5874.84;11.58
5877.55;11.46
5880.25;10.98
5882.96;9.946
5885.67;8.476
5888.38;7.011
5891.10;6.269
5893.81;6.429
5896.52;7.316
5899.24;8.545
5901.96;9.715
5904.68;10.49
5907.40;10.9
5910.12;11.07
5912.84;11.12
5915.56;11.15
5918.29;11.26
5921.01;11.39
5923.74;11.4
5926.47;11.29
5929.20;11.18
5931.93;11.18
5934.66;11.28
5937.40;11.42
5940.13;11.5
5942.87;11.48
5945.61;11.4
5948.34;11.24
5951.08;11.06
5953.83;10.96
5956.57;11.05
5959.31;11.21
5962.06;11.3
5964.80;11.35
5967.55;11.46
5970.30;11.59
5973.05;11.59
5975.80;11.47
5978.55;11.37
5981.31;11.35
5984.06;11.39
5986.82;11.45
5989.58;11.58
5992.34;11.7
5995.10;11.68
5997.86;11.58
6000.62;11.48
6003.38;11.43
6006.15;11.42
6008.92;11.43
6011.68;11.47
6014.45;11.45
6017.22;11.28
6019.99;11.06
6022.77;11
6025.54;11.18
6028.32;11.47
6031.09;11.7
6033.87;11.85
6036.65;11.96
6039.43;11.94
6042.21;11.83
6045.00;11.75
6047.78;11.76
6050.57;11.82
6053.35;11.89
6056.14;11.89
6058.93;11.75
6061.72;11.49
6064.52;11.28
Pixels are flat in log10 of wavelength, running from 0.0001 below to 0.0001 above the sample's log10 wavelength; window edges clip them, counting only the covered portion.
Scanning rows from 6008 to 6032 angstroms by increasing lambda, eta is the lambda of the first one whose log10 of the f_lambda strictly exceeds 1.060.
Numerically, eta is 6031.09 angstroms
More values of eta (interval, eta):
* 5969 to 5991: 5970.30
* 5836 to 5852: 5837.09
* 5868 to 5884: 5872.14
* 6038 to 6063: 6039.43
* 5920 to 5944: 5940.13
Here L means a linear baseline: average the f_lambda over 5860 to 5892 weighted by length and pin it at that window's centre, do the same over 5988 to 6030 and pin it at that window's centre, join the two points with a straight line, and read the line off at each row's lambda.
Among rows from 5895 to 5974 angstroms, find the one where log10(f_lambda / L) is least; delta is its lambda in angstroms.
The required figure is 5896.52 angstroms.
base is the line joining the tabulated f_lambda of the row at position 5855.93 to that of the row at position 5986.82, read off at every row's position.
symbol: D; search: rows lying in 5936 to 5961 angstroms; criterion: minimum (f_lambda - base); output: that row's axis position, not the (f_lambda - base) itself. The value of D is 5953.83 angstroms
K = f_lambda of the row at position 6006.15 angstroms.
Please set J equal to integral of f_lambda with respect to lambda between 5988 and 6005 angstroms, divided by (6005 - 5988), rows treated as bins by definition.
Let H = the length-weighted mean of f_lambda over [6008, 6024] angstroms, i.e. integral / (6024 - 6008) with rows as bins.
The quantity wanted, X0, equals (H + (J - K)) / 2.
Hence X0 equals 5.72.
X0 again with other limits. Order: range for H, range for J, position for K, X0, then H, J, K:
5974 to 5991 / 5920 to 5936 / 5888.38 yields 7.85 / 11.4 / 11.3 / 7.011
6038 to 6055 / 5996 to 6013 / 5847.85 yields 5.94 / 11.8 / 11.5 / 11.44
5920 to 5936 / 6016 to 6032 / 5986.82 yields 5.55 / 11.3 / 11.3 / 11.45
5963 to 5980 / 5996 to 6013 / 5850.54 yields 5.90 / 11.5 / 11.5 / 11.15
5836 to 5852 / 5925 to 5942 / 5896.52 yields 7.77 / 11.5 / 11.3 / 7.316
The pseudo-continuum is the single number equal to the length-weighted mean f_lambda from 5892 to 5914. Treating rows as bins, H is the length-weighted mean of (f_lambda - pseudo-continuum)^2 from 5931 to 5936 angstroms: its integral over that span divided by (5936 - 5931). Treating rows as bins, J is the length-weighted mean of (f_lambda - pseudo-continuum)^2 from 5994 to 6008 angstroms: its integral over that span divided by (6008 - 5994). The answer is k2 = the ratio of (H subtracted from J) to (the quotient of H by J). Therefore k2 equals 1.5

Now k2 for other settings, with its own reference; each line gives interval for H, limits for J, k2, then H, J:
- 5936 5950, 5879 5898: 0.4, 4.1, 4.5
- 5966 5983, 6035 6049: 2.4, 4.4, 6.2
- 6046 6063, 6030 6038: 0.4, 5.8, 6.1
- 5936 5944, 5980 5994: 0.2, 4.4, 4.5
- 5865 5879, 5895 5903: -1.0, 4.2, 1.9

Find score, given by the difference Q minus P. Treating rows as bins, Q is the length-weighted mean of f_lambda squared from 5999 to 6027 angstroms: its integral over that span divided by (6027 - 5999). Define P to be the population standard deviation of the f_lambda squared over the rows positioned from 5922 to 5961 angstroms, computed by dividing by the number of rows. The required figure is 125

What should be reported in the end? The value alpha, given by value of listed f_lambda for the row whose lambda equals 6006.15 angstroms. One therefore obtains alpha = 11.42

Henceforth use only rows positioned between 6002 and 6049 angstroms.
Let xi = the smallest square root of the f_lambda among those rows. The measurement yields 3.32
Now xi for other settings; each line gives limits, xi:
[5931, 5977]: 3.31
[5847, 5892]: 2.50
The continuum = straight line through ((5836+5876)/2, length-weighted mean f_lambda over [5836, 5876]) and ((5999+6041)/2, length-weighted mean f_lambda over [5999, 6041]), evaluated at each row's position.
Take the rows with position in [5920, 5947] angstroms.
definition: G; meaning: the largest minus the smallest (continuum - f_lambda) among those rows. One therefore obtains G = 0.3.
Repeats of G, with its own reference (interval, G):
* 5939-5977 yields 0.6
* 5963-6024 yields 0.7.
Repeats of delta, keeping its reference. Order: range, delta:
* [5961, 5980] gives 5978.55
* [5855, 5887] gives 5885.67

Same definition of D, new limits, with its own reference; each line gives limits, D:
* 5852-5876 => 5855.93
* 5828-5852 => 5850.54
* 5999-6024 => 6022.77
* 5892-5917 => 5893.81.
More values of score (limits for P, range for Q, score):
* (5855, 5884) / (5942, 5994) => 120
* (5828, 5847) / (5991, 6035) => 126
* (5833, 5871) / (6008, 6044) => 126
